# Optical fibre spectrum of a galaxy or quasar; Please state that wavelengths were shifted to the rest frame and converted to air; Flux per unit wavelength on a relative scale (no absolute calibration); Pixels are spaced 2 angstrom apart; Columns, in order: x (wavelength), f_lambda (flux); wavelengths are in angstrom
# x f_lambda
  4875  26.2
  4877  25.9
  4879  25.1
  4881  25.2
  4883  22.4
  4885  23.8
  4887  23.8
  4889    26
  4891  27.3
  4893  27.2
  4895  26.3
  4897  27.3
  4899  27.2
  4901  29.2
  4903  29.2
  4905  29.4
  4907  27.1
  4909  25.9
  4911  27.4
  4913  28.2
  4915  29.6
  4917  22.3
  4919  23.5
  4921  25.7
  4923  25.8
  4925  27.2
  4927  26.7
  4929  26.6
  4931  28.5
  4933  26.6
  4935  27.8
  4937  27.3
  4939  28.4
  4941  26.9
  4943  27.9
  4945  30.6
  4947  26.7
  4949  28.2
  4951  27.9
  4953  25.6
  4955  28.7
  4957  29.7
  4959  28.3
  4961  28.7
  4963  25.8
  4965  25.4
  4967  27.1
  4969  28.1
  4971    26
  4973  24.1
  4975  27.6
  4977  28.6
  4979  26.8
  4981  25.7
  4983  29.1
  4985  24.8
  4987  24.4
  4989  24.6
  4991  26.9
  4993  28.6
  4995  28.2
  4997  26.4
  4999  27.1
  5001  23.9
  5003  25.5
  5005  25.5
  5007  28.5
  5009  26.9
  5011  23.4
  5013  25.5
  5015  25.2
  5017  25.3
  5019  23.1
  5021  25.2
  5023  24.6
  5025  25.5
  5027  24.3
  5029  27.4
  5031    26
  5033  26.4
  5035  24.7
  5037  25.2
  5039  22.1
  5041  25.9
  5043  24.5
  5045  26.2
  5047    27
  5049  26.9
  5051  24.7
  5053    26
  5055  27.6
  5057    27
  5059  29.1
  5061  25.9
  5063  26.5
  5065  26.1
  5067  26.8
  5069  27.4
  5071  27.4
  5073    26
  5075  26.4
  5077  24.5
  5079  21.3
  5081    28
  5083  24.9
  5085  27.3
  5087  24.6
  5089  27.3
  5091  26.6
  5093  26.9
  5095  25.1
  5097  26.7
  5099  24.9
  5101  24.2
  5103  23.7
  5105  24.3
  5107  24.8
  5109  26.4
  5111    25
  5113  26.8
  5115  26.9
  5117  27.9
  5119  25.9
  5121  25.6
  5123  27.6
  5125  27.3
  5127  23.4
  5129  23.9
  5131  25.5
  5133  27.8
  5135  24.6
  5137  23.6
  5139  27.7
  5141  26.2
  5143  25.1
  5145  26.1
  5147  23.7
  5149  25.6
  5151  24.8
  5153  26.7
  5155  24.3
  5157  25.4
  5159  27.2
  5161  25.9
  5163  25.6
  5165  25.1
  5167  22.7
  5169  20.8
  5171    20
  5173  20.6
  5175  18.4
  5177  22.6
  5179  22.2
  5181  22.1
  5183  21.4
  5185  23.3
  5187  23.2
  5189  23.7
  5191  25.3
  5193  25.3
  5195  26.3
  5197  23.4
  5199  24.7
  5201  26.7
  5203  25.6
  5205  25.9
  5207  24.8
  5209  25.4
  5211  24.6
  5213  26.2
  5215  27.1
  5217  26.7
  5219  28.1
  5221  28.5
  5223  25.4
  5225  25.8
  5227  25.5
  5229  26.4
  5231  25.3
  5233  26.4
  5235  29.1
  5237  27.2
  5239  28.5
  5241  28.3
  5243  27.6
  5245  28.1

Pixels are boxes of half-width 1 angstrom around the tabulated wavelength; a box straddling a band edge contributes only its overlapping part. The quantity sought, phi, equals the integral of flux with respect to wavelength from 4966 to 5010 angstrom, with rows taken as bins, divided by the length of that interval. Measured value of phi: 26.6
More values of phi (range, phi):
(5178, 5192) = 23.0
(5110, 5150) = 25.8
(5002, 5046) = 25.3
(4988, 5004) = 26.4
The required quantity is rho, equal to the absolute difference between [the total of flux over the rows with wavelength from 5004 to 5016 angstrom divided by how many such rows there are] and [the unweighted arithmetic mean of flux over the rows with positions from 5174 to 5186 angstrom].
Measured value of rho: 4.2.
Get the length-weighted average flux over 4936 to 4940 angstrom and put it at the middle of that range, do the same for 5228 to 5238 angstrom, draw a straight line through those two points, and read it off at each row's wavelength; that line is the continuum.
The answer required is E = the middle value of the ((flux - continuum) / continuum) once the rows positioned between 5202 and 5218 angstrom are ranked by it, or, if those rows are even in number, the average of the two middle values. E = -0.05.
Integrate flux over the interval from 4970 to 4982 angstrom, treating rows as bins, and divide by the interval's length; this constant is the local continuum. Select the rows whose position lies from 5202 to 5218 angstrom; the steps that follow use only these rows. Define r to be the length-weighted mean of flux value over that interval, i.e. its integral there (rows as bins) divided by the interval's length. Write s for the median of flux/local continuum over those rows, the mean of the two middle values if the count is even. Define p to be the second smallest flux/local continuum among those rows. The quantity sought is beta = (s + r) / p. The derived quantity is 28.6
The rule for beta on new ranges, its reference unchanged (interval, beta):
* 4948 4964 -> 29.7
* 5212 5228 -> 28.7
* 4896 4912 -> 28.2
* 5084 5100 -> 28.9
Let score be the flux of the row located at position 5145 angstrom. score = 26.1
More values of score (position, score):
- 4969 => 28.1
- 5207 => 24.8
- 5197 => 23.4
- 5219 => 28.1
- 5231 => 25.3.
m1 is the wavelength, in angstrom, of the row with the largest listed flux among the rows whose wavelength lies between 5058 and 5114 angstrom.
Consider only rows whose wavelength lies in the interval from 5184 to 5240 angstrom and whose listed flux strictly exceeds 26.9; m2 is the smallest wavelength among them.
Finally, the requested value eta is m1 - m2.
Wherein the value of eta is -156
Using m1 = 5059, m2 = 5215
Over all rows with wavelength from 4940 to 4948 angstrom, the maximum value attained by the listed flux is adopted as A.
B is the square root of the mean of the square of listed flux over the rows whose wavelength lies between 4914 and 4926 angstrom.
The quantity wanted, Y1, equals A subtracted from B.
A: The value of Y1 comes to -5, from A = 30.6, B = 25.8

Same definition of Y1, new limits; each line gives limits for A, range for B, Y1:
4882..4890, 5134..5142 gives 0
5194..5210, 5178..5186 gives -4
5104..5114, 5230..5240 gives 1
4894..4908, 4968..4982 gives -3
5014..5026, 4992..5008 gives 1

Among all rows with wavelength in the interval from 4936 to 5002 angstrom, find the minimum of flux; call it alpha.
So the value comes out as 23.9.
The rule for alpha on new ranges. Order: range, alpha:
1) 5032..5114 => 21.3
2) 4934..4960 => 25.6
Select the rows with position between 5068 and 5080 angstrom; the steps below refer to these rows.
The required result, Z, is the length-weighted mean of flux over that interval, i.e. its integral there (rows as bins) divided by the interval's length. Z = 25.5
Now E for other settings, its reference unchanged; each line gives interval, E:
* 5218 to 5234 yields -0.03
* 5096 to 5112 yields -0.09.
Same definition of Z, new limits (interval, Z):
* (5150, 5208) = 23.9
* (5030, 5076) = 26.2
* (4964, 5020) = 26.2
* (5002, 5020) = 25.4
